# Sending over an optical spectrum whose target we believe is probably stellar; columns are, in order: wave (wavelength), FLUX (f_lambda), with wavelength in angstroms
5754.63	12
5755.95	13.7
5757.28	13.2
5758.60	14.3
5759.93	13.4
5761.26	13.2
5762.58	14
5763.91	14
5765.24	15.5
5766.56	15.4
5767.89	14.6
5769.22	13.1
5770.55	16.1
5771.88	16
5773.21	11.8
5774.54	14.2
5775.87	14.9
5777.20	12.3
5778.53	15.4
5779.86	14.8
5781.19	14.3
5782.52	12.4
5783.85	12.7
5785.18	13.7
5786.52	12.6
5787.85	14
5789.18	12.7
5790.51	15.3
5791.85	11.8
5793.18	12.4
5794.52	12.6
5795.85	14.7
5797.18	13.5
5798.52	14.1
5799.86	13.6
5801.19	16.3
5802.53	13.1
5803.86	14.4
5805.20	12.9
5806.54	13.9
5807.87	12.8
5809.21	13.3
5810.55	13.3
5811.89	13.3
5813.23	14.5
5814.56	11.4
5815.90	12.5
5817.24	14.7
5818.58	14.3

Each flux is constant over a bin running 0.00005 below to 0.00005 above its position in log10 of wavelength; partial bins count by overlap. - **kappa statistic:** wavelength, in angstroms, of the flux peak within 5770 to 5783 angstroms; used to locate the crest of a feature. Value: 5770.55 angstroms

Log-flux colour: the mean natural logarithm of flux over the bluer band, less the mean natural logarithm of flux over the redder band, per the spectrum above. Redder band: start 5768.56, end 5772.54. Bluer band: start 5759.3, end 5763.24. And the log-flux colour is -0.10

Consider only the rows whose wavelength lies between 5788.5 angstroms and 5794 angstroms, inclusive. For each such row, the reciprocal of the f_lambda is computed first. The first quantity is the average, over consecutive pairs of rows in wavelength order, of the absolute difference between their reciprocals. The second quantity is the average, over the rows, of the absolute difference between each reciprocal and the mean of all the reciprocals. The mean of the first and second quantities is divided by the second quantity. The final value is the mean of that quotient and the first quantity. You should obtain 0.77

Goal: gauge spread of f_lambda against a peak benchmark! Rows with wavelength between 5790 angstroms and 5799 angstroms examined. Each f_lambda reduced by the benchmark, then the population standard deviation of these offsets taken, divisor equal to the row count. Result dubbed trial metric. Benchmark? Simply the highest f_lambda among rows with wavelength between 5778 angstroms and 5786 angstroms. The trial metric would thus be 1.19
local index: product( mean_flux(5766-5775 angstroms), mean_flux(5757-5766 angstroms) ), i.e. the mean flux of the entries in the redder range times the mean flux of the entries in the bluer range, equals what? 202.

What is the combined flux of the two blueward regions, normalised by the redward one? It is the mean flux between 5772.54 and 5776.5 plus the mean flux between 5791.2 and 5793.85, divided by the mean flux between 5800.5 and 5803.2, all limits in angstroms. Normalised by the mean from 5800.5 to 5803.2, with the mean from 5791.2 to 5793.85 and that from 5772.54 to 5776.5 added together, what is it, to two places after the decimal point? 1.75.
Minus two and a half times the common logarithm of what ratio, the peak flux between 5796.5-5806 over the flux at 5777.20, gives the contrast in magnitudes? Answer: -0.31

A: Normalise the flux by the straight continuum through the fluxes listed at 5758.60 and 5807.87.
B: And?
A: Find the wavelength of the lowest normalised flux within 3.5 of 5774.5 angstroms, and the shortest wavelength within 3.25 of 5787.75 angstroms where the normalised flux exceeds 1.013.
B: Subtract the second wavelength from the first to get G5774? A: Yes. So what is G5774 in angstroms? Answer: -12.0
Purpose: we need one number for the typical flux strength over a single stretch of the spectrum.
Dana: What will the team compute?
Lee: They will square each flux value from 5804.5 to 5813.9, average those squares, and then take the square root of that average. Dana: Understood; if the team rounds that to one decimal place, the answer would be 13.4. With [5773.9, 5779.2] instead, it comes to 14.2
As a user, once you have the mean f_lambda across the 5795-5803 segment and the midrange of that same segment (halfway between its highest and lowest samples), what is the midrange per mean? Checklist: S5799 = 1.03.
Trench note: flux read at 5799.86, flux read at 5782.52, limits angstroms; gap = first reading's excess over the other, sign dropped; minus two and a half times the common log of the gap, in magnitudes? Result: -0.2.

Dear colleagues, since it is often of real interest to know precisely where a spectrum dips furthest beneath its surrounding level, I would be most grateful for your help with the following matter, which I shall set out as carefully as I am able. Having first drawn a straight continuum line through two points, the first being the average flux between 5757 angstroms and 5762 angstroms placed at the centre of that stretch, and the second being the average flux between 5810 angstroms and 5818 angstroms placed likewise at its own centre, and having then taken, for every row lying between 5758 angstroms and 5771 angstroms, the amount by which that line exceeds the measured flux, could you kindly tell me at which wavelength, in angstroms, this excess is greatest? 5769.22 angstroms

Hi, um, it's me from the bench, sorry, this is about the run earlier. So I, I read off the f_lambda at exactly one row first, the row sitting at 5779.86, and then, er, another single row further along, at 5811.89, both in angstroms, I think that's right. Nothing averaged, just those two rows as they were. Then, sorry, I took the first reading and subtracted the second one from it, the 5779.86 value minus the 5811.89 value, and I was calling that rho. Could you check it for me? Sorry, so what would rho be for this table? 1.5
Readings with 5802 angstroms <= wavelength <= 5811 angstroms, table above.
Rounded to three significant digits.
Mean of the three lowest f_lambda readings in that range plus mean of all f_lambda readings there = 26.3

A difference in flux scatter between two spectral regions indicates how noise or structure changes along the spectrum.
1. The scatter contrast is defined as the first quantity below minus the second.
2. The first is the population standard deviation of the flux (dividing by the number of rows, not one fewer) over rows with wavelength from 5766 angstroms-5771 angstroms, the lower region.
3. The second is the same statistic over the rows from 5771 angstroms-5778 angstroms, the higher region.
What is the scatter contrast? -0.46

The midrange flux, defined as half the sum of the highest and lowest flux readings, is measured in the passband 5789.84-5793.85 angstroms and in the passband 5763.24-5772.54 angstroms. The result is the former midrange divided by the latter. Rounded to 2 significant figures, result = 0.93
